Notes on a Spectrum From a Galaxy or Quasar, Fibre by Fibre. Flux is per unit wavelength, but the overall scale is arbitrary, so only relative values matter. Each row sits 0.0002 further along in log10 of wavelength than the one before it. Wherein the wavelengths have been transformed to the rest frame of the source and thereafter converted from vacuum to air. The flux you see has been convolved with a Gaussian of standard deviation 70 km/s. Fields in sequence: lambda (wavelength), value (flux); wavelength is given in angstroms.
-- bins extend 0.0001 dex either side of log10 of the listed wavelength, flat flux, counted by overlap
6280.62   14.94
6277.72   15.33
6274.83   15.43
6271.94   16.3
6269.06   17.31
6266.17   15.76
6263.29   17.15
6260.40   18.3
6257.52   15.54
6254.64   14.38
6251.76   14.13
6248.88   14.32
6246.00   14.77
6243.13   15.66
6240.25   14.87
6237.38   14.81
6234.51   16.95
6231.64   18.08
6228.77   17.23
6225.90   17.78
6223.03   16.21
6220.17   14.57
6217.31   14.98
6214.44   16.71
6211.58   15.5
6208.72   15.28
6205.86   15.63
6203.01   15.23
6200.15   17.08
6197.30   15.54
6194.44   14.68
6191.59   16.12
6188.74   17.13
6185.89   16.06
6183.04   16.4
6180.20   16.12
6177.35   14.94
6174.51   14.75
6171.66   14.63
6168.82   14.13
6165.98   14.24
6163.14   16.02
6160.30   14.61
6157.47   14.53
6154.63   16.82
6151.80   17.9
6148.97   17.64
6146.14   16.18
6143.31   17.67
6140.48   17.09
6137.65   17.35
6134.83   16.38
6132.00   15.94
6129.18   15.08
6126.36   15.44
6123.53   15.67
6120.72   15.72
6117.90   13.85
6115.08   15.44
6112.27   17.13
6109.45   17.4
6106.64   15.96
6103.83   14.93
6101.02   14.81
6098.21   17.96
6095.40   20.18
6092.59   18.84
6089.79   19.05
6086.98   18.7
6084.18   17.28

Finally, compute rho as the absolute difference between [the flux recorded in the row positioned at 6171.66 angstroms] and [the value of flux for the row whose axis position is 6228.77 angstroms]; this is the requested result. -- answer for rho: 2.6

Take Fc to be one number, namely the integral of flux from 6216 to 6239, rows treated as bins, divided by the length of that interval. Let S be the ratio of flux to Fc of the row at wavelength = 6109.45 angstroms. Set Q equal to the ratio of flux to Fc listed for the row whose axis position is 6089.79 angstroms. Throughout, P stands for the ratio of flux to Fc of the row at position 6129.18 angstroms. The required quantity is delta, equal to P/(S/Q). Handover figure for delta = 1.01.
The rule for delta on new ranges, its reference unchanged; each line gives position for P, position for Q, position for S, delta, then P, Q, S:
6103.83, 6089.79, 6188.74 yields 1.02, 0.91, 1.167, 1.05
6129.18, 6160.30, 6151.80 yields 0.75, 0.92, 0.895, 1.10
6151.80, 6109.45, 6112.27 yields 1.11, 1.10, 1.066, 1.05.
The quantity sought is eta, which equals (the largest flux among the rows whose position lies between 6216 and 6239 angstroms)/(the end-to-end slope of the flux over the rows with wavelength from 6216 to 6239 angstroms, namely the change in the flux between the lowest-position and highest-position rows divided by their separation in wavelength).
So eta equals -2135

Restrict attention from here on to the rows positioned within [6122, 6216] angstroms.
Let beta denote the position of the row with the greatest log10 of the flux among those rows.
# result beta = 6151.80 angstroms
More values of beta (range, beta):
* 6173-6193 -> 6188.74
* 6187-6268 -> 6260.40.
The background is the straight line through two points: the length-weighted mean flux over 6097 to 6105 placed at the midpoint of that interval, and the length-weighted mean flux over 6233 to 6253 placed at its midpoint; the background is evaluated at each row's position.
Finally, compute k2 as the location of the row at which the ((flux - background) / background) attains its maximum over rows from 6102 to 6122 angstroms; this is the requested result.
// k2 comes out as 6109.45 angstroms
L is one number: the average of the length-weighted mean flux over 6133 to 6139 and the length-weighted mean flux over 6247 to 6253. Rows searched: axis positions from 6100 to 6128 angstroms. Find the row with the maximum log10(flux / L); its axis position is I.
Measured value 6109.45 angstroms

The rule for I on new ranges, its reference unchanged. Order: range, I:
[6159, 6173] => 6163.14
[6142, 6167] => 6151.80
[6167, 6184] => 6183.04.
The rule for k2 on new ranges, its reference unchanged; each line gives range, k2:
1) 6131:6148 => 6143.31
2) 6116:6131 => 6120.72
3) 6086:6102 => 6095.40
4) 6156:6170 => 6163.14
